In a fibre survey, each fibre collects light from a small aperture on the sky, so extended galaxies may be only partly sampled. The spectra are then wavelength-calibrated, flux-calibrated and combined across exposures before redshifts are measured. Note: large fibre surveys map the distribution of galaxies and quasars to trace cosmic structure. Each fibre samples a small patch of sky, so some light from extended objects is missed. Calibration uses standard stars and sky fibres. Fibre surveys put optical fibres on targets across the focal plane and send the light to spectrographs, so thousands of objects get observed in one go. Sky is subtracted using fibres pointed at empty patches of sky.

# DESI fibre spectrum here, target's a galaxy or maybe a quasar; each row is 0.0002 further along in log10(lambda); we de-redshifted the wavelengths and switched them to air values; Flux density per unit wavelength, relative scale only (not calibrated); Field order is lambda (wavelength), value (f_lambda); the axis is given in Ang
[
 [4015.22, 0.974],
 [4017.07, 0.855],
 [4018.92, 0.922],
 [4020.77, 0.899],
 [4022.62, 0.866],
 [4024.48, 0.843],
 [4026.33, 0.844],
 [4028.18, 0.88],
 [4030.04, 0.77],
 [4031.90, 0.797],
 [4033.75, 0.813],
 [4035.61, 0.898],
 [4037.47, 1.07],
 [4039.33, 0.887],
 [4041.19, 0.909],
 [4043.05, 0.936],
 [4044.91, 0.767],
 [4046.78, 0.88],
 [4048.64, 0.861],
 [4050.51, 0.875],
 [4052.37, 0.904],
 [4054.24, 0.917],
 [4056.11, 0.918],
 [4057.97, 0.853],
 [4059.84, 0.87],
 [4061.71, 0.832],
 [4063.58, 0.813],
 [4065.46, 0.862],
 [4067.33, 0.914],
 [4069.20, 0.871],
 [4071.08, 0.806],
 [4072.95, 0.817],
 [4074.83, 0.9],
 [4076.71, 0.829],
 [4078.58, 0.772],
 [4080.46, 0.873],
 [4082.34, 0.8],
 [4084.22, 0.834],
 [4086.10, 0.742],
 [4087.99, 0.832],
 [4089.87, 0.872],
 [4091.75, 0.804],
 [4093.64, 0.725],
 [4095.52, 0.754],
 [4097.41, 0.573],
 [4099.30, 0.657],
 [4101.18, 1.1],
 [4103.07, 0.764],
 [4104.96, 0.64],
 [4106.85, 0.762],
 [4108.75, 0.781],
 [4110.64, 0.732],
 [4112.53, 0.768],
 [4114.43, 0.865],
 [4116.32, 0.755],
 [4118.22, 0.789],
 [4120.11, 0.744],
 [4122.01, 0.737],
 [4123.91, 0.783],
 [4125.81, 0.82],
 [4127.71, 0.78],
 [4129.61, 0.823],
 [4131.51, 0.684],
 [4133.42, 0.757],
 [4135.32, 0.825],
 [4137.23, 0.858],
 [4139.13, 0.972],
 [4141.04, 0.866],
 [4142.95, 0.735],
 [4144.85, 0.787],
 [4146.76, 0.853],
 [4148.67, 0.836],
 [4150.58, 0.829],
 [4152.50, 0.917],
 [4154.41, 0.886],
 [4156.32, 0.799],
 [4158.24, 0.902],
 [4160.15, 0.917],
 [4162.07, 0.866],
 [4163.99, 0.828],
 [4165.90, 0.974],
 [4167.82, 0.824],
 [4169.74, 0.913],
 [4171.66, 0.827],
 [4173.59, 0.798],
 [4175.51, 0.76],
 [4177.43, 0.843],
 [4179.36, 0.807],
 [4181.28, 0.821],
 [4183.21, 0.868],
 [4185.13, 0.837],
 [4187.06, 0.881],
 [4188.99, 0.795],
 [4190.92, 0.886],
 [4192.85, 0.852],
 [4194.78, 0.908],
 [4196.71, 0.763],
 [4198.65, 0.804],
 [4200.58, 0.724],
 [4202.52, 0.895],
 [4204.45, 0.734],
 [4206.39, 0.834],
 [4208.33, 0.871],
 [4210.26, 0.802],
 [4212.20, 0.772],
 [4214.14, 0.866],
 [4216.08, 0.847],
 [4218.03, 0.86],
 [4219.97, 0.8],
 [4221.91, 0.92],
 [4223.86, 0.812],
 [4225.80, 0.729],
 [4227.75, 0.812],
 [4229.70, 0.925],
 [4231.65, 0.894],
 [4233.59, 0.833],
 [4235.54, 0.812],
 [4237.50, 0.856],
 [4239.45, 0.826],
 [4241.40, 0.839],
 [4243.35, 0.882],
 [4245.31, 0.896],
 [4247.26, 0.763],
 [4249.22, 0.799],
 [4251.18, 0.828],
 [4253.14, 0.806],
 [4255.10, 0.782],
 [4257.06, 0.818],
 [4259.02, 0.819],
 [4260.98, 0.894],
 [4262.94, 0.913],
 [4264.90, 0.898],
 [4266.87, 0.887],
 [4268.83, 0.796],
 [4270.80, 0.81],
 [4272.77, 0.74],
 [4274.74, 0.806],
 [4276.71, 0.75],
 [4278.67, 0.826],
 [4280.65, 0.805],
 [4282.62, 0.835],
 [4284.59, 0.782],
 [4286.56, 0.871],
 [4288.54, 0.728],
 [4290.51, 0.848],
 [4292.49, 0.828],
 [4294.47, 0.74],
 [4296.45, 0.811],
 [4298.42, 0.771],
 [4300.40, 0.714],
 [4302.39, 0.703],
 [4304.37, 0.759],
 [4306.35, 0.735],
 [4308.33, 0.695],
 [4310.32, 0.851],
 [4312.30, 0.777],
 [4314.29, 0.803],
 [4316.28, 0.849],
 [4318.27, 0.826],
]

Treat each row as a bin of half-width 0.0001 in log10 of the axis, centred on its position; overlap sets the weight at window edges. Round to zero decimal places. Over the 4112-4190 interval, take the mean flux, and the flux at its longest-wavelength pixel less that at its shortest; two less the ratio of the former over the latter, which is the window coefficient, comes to -29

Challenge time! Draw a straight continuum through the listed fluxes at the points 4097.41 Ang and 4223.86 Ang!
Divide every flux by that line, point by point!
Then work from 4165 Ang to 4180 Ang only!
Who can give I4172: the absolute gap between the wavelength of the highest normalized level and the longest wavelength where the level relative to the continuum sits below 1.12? 13.5 Ang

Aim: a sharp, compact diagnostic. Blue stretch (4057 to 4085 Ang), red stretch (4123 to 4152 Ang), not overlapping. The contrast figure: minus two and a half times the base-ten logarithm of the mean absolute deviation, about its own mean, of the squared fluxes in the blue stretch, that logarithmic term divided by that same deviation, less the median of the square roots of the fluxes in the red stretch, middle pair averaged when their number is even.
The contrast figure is 57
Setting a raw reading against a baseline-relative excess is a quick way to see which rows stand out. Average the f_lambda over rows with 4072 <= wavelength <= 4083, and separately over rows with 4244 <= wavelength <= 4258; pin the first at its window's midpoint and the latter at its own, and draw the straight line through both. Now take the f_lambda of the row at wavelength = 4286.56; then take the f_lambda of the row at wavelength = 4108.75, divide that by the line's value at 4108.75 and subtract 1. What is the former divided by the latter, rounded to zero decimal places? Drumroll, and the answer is -15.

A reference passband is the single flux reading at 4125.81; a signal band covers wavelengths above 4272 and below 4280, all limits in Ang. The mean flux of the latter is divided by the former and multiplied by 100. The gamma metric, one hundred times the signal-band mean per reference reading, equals 95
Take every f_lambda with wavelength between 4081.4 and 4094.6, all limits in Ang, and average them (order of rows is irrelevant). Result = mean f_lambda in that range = 0.801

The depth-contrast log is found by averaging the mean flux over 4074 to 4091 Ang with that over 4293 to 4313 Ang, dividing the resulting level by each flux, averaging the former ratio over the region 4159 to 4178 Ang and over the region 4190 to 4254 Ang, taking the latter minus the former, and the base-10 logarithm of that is -1.6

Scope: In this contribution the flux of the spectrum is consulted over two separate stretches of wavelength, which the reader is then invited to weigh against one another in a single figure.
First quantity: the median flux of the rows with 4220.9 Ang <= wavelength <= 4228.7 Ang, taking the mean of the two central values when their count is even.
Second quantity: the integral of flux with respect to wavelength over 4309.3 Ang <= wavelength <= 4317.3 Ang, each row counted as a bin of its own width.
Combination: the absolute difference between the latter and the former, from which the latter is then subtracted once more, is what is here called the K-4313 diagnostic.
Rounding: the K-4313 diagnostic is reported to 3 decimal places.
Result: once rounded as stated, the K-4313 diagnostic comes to -0.812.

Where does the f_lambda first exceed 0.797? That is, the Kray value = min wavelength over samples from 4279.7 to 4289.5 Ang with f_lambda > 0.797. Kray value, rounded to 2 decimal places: 4280.65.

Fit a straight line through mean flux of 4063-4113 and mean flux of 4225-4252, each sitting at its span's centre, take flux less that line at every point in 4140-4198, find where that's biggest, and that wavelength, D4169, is 4165.90 Ang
